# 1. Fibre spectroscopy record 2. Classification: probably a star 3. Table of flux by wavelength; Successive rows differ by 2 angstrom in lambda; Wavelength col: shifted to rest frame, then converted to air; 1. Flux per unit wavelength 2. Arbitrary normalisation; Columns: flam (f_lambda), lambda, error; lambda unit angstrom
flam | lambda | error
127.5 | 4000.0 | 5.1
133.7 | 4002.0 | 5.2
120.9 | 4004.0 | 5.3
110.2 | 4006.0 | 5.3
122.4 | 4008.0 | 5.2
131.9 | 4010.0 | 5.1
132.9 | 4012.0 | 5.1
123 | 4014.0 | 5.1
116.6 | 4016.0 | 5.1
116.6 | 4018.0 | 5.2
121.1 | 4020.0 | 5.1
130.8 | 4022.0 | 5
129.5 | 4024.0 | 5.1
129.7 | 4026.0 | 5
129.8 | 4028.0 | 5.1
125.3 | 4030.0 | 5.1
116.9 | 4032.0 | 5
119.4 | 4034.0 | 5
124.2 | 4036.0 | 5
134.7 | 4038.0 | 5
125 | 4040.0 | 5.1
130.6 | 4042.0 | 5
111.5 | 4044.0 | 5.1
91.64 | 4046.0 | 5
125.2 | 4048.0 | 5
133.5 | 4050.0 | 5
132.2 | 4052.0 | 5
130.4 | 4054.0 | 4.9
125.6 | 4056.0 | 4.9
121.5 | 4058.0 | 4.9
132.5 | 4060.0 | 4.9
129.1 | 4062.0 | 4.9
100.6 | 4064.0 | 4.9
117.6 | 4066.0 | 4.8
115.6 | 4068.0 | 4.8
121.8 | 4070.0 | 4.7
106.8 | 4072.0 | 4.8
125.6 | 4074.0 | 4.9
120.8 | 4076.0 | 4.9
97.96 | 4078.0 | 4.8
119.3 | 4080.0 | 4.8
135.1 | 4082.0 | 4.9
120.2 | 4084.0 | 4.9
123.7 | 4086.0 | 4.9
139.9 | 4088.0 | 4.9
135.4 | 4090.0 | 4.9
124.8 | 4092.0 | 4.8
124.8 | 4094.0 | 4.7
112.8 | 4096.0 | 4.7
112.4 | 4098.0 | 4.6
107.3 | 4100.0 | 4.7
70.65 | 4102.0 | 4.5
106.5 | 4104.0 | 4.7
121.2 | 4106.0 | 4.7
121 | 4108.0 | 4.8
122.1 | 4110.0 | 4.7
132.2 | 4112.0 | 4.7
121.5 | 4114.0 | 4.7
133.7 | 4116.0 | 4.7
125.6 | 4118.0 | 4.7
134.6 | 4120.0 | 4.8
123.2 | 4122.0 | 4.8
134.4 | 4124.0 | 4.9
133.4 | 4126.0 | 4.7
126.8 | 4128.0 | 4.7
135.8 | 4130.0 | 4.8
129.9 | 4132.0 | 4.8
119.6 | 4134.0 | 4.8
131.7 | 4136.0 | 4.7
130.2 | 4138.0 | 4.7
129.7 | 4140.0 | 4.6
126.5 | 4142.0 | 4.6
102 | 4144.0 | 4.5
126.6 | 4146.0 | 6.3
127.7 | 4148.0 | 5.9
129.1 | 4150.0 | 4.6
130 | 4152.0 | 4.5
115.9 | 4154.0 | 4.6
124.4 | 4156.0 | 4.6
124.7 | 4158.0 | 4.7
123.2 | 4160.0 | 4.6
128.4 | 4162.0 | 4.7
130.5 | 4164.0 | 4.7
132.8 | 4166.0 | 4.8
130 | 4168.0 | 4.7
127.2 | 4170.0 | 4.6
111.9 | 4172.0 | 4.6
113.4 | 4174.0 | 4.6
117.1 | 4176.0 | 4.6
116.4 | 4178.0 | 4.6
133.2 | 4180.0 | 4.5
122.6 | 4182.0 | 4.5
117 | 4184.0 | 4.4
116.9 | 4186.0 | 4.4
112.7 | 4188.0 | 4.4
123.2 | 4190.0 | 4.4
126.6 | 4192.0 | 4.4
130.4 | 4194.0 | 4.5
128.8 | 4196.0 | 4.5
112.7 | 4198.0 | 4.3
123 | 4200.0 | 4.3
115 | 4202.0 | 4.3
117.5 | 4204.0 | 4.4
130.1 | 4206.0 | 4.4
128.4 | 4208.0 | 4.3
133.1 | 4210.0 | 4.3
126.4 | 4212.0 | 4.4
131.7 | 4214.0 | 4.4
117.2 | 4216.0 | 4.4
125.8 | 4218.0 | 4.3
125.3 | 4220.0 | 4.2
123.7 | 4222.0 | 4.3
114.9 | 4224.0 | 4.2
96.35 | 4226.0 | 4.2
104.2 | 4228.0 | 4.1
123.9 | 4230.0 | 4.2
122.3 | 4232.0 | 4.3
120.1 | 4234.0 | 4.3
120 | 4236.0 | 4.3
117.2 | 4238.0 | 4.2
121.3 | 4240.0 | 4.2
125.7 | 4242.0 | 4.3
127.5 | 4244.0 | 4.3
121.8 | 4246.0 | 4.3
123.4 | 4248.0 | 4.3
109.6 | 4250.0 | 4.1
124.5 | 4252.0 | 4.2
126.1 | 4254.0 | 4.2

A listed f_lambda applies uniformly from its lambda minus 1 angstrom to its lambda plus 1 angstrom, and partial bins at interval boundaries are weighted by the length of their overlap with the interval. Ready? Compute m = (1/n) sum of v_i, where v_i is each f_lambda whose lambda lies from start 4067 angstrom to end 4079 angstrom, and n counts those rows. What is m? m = 115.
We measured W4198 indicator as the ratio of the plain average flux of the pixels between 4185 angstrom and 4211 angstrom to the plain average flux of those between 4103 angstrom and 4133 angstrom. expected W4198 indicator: 0.970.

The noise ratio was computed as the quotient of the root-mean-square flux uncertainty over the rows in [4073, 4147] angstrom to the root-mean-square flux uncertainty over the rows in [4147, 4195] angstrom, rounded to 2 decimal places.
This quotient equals 1.04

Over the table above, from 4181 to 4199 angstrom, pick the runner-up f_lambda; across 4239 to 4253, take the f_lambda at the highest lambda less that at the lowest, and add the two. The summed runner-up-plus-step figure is 132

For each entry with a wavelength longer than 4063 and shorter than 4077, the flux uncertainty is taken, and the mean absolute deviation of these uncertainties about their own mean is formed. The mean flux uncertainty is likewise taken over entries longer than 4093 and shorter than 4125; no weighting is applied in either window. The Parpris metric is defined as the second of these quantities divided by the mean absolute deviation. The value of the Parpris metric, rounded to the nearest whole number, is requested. 77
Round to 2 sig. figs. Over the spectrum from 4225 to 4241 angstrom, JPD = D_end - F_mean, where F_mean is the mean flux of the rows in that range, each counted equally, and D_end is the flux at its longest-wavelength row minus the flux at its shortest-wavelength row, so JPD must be -91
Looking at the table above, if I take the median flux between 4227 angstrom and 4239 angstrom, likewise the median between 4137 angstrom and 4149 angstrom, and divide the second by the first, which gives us 1.06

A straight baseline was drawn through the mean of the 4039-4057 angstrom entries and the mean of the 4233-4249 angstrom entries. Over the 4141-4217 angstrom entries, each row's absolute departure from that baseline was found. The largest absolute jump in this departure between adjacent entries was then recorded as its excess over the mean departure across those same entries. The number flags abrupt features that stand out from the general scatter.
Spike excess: 10.1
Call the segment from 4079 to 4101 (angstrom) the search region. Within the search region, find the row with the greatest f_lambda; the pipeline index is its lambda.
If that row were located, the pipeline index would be 4088.0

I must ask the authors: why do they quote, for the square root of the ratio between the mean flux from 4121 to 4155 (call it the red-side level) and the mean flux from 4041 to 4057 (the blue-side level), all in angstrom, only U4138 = 1.02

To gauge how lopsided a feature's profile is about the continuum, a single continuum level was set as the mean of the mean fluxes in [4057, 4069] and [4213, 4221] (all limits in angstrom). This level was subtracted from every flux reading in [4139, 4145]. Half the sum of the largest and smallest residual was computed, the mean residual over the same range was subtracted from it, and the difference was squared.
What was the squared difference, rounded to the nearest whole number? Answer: 13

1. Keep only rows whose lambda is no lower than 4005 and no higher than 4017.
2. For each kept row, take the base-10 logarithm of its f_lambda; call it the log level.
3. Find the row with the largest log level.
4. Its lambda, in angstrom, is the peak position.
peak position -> 4012.0 angstrom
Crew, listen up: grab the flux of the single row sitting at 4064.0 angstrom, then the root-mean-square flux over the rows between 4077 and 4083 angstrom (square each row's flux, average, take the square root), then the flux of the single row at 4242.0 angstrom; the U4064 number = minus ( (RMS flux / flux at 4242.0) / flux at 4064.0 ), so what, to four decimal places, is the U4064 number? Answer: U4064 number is -0.0094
